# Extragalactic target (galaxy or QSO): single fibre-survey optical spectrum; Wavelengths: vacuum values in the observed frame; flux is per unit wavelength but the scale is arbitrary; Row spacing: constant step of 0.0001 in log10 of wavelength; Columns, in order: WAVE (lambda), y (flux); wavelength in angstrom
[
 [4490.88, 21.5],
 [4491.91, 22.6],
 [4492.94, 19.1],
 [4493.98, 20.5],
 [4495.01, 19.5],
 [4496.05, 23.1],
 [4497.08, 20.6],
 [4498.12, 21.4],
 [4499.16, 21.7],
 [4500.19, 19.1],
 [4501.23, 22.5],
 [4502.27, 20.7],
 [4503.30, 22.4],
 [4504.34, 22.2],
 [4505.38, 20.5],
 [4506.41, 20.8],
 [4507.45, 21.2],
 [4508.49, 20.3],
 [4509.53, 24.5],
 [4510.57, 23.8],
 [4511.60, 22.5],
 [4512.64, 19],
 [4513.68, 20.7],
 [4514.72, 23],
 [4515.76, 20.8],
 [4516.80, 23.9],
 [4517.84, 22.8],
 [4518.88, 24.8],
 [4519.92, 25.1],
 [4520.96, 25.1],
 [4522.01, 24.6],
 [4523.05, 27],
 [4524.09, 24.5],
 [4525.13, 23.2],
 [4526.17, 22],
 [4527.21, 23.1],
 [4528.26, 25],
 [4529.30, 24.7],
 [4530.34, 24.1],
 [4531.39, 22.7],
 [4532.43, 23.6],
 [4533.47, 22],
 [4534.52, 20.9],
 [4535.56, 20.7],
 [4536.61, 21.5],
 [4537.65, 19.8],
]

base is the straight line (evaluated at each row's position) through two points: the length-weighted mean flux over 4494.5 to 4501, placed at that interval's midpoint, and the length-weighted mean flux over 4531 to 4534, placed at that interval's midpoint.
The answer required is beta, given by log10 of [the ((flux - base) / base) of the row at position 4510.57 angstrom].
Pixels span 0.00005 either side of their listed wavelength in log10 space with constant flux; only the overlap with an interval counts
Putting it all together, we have -1.00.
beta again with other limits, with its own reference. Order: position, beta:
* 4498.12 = -1.69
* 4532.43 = -1.44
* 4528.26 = -0.97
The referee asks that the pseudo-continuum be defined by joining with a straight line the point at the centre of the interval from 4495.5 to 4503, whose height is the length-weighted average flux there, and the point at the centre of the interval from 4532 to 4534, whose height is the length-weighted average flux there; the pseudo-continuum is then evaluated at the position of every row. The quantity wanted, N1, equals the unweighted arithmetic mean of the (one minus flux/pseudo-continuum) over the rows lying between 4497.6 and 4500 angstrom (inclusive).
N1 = -0.01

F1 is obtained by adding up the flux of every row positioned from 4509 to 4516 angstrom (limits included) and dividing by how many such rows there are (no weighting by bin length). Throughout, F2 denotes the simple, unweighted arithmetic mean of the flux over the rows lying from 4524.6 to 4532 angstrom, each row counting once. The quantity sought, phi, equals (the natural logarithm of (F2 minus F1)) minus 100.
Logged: -99.6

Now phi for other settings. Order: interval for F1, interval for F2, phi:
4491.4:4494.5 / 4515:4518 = -99.4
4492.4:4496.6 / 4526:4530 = -98.9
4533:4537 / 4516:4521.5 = -98.9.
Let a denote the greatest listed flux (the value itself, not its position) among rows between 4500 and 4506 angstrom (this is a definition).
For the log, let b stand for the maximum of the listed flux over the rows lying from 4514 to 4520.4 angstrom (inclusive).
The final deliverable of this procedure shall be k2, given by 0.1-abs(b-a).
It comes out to -2.5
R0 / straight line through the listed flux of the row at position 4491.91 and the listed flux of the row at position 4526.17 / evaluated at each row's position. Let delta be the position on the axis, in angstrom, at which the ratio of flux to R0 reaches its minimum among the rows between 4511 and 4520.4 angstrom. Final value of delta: 4512.64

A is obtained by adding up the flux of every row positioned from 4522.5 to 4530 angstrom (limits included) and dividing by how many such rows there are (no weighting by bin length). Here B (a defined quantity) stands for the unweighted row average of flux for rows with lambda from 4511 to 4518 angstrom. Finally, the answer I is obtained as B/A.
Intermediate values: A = 24.2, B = 21.8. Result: 0.90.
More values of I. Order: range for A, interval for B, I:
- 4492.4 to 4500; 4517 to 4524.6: 1.19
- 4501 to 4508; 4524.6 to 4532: 1.10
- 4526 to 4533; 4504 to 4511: 0.93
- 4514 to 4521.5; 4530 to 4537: 0.94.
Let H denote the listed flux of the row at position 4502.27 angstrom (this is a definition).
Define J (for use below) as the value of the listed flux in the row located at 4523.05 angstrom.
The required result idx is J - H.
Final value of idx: 6.3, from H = 20.7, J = 27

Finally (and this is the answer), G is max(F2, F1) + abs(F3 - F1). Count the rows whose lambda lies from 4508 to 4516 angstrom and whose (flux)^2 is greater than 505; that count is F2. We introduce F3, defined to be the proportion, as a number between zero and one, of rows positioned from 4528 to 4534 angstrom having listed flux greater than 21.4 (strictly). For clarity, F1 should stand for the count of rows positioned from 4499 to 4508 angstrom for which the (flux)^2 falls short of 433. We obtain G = 7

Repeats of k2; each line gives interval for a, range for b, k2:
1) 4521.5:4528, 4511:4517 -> -3.0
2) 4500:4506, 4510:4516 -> -1.2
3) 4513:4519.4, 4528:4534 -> -0.1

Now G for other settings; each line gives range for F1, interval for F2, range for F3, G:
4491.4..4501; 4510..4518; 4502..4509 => 10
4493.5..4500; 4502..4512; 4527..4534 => 5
